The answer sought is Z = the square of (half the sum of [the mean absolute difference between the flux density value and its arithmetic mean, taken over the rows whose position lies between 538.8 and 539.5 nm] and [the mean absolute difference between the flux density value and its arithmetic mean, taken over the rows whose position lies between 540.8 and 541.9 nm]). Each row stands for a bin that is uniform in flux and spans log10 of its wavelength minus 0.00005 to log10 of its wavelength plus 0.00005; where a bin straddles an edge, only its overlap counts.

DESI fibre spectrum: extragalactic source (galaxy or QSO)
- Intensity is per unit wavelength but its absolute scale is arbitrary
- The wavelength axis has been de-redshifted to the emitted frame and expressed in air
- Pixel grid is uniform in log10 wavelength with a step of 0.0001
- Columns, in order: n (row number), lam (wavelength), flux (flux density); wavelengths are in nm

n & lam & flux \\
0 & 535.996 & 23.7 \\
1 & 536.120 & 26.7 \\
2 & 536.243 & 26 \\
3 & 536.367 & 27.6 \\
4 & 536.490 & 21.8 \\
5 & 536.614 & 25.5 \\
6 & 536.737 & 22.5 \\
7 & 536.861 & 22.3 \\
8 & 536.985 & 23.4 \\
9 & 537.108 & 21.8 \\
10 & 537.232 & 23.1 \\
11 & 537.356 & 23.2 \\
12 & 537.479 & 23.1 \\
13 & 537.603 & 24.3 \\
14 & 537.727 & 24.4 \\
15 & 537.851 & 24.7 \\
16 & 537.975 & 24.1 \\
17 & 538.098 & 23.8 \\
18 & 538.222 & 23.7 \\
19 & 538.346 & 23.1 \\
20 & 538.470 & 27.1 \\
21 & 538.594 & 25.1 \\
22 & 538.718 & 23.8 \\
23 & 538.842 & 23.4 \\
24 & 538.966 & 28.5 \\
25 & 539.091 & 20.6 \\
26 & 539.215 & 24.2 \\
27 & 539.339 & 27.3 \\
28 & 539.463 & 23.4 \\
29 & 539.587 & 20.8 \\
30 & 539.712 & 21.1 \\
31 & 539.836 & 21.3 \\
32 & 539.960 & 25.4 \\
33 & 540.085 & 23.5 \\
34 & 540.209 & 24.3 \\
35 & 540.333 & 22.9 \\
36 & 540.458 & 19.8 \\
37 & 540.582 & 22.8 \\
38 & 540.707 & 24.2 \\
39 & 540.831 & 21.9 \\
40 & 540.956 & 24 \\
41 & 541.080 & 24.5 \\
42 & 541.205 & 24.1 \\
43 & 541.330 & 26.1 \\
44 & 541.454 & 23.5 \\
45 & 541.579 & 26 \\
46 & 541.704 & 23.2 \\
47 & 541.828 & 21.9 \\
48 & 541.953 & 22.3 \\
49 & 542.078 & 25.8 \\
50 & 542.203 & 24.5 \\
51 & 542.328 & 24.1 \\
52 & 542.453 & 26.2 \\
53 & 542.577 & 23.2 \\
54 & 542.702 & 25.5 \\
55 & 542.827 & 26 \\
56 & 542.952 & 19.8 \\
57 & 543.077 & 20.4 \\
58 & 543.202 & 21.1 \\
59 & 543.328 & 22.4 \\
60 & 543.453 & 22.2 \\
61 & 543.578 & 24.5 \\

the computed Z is 2.8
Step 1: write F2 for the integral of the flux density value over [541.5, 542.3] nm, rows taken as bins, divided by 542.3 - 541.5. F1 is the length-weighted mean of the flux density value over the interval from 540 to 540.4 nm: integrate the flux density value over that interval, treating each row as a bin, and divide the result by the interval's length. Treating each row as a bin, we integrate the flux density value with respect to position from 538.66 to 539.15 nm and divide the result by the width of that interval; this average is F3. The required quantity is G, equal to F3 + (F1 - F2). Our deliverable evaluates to 23.7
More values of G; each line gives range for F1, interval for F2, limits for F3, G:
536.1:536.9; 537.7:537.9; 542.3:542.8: 25.0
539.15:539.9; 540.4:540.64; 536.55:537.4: 24.8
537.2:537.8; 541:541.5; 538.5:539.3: 23.5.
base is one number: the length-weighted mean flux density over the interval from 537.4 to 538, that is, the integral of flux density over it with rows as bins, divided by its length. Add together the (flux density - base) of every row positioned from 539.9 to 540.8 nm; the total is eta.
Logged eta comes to -6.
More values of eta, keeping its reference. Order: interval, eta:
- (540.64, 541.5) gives 0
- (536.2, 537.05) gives 0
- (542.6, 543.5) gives -11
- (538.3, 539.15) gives 3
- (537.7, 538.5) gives 2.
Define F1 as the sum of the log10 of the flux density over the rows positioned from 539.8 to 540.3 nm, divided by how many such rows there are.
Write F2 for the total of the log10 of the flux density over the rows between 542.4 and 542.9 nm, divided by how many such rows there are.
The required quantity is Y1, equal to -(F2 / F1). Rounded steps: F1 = 1.37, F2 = 1.40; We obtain -1.02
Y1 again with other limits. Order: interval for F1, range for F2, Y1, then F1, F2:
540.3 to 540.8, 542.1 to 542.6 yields -1.03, 1.35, 1.39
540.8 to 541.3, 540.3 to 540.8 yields -0.98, 1.37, 1.35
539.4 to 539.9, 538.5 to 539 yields -1.05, 1.33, 1.40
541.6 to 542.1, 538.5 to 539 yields -1.02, 1.37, 1.40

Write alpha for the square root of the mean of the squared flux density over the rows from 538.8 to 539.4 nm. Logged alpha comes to 25.0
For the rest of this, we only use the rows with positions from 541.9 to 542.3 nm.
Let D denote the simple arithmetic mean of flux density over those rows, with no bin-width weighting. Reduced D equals 24.2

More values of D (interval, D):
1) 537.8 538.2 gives 24.2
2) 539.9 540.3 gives 24.4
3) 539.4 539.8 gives 21.8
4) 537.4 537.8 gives 23.9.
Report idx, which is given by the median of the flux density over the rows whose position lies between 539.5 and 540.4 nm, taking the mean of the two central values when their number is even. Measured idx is 22.9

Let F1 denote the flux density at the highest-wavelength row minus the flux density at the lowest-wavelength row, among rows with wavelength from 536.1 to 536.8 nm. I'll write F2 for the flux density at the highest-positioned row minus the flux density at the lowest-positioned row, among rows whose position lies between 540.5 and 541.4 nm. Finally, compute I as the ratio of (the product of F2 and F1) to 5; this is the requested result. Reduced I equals -2.8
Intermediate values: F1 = -4.2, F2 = 3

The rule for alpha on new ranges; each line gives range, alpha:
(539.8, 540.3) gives 23.7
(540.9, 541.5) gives 24.5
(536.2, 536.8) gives 24.8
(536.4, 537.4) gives 23.0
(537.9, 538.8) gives 24.4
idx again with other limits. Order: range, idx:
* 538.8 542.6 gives 23.5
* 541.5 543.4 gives 23.2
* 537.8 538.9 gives 23.8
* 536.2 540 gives 23.7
